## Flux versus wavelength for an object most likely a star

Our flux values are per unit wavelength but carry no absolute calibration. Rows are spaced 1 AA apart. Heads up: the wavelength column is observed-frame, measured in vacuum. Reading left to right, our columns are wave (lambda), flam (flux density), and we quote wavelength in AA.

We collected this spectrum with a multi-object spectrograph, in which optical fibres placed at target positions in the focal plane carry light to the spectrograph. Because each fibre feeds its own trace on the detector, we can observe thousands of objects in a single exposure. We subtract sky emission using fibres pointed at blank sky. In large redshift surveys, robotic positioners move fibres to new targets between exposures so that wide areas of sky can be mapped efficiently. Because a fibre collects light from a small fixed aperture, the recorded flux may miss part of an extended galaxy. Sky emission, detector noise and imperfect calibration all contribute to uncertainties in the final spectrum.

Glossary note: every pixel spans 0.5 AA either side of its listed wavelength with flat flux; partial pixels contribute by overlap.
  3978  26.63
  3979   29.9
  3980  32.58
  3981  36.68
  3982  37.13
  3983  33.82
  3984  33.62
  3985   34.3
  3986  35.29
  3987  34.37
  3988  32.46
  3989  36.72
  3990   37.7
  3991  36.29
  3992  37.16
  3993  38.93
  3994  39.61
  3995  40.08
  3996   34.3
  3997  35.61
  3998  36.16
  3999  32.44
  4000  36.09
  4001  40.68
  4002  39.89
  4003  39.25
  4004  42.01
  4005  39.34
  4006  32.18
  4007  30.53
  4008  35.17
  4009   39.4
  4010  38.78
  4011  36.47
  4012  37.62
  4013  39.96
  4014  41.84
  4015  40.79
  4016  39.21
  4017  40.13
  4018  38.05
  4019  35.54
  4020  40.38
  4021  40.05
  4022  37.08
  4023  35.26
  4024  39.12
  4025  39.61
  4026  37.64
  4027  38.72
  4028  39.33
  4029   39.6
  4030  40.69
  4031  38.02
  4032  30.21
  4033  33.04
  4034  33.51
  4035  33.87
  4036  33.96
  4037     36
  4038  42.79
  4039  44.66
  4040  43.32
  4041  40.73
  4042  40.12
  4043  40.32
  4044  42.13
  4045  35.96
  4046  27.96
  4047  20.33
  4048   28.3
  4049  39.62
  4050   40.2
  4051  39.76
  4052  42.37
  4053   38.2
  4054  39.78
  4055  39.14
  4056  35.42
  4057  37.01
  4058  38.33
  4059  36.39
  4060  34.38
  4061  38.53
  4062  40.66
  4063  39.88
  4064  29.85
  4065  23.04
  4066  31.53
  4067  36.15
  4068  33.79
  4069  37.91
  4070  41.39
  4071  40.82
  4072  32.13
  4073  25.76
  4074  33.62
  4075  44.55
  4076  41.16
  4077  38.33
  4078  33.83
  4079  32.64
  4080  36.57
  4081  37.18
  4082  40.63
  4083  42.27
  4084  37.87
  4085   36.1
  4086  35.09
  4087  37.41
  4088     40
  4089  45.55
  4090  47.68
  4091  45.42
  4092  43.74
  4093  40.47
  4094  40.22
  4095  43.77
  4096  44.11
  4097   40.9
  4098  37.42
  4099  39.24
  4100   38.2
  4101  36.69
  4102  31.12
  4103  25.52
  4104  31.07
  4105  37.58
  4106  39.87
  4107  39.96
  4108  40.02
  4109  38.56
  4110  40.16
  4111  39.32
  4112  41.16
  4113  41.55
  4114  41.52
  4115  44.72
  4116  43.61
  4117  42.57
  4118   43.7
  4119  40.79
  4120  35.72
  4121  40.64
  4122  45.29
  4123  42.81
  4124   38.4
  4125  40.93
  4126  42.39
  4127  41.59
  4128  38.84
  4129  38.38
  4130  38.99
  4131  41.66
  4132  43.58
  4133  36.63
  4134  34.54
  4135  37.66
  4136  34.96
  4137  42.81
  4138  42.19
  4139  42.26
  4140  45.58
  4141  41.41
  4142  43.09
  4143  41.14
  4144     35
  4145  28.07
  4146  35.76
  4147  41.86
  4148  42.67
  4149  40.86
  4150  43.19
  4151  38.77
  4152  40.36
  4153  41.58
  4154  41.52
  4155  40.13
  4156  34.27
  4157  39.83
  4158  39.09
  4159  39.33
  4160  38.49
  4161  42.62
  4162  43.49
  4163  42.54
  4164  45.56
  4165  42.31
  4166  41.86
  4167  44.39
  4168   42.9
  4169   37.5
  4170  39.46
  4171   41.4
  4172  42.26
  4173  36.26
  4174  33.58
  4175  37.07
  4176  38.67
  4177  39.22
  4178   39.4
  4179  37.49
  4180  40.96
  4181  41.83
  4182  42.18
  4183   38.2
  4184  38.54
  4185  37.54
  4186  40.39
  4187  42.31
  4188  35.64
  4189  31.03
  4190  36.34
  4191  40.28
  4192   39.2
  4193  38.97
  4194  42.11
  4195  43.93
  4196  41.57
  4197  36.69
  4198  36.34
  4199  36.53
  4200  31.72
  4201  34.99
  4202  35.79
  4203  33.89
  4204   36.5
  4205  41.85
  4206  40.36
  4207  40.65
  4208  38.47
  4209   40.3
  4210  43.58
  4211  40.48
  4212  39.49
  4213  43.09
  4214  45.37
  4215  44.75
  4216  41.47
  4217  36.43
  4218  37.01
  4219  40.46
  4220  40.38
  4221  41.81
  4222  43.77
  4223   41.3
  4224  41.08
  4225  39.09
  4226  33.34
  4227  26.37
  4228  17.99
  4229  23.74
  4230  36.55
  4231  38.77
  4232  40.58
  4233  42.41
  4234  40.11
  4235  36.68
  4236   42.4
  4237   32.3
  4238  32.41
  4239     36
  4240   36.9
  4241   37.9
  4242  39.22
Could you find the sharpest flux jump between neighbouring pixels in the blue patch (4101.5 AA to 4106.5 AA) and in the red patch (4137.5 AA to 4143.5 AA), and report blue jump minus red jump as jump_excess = 2.3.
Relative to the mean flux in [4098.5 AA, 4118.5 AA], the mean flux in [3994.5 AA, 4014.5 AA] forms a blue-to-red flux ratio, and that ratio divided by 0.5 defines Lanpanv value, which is 1.93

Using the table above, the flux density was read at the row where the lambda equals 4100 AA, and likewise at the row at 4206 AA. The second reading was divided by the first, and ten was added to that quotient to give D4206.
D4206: 11.1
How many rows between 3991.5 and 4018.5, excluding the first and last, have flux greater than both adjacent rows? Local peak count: 7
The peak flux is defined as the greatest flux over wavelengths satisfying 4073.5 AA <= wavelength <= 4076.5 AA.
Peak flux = 44.55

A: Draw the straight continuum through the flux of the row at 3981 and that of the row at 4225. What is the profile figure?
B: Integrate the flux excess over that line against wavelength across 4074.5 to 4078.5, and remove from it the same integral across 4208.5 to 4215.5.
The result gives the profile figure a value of -17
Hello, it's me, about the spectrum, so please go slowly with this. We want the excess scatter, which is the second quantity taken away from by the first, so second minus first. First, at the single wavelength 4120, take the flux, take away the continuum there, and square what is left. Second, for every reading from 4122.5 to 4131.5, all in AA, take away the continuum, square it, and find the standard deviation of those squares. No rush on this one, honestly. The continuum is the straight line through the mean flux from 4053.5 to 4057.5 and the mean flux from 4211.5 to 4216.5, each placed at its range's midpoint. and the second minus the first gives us -15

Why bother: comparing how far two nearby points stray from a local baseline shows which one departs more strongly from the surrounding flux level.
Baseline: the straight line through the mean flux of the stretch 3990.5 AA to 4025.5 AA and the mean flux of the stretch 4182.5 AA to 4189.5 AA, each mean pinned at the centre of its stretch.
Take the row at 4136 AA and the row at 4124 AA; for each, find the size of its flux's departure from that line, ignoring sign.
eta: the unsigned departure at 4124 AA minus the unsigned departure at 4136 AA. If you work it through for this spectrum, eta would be -2.1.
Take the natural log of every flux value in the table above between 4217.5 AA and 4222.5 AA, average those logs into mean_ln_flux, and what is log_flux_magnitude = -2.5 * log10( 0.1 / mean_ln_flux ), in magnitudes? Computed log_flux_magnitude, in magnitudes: 3.92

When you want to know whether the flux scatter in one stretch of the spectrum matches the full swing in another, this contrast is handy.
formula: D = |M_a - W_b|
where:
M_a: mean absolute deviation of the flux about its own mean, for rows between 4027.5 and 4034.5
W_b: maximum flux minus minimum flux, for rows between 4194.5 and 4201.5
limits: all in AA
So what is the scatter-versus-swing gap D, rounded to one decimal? 8.7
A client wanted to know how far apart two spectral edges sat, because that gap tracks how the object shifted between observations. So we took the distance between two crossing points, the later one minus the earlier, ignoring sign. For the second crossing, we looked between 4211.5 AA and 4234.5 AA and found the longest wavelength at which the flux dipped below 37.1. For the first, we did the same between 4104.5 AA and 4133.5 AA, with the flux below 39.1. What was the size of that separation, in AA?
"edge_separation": 97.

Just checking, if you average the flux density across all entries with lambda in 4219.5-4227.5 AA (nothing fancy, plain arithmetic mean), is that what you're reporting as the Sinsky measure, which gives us 38.4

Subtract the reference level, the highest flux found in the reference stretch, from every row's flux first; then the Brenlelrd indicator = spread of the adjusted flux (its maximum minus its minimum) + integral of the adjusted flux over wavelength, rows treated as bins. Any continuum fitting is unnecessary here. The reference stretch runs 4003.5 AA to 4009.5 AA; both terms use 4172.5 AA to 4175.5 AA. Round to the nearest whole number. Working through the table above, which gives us -16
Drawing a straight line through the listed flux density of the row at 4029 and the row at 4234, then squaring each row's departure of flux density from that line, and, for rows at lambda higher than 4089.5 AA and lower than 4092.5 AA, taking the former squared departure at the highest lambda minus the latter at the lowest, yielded -47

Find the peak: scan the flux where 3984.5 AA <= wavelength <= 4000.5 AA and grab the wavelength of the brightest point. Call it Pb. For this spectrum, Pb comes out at 3995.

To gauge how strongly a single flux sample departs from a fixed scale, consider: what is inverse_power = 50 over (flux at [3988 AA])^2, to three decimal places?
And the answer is 0.047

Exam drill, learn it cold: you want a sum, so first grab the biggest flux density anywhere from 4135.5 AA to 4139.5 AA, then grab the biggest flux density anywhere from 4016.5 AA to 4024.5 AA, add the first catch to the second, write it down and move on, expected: 83.2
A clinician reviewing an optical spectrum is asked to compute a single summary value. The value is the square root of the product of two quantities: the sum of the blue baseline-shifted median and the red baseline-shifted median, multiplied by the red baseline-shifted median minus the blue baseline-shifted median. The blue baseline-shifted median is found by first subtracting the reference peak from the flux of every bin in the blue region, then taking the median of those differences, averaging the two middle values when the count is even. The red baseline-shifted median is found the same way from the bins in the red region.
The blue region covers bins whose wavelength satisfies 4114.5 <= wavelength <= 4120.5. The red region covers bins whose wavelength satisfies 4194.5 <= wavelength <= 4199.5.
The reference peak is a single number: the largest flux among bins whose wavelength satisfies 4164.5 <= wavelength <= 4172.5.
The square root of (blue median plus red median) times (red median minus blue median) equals 7.6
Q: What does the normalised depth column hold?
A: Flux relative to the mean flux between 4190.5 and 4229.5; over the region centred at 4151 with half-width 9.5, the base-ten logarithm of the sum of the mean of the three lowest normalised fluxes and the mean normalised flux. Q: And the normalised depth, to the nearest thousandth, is 0.273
